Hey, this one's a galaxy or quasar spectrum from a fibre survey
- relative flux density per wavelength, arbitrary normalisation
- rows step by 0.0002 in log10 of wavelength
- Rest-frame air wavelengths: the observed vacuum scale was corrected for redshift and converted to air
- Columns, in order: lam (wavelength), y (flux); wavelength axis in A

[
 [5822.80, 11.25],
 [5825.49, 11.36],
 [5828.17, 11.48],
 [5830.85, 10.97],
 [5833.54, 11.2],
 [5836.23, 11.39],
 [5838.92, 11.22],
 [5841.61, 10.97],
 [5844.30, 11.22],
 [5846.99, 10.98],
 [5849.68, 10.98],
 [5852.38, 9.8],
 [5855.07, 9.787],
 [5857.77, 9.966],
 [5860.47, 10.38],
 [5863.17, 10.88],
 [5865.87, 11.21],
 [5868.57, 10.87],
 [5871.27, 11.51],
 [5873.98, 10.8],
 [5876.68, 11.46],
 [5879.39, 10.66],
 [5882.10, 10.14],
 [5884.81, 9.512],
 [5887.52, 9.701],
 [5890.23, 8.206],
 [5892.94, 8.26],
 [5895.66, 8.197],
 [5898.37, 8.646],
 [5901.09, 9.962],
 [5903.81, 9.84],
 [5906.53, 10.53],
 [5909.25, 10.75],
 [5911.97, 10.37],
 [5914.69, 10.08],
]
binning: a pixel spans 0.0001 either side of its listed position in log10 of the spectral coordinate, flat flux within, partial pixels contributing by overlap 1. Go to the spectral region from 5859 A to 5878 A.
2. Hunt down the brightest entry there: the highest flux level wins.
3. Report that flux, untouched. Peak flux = 11.51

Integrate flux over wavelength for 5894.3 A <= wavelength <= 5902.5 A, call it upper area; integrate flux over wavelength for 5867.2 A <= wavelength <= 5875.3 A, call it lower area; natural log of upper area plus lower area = 5.09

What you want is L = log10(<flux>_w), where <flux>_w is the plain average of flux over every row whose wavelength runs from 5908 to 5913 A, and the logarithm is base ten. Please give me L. 1.02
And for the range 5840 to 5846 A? 1.05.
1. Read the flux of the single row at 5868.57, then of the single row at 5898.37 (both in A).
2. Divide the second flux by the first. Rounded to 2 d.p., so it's 0.80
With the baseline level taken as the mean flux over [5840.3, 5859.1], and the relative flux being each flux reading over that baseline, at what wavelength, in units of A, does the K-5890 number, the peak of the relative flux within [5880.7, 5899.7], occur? 5882.10 A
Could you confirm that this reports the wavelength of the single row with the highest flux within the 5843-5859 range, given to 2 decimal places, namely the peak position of 5844.30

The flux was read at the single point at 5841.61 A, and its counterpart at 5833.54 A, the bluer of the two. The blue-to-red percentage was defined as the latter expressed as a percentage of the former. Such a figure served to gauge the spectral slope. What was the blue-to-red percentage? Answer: 102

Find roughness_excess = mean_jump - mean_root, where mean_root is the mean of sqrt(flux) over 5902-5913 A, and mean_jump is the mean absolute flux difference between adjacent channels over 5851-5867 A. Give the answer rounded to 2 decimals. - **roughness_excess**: -2.93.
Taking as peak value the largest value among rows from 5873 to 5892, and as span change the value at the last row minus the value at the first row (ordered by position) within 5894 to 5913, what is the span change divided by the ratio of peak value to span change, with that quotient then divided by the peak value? 0.036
